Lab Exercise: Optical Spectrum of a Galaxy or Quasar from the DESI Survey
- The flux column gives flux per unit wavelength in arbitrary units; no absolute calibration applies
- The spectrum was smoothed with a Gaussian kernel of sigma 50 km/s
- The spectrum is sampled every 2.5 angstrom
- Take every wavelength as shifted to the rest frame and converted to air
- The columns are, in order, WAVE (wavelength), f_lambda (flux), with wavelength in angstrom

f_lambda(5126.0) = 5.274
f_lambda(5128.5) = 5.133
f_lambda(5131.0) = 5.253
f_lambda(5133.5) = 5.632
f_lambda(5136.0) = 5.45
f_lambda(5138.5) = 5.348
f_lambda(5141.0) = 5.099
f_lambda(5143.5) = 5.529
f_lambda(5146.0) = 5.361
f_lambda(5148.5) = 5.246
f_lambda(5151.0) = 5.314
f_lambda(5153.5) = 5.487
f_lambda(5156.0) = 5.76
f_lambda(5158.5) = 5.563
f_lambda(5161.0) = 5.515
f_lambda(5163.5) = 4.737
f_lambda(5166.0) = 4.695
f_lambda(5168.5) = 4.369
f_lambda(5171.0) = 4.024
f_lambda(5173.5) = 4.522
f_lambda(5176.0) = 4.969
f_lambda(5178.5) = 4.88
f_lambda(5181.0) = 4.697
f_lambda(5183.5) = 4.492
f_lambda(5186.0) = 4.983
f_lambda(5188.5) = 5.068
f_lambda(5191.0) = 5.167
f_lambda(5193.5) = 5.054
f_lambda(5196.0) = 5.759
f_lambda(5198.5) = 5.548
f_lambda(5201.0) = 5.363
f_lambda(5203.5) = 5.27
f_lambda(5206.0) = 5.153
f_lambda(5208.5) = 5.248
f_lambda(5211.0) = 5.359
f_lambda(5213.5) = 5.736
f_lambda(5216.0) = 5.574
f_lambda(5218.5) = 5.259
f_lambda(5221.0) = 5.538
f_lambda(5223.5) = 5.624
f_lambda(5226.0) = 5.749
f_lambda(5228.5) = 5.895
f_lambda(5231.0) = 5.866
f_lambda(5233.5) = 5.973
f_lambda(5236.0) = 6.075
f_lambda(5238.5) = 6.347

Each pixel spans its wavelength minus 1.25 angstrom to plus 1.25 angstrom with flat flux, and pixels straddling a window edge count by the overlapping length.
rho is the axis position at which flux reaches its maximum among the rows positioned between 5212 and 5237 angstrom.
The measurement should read 5236.0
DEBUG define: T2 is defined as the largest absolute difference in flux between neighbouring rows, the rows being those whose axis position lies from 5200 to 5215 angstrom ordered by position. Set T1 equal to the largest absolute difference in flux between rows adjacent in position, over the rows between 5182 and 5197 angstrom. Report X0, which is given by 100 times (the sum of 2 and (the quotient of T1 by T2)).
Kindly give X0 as 387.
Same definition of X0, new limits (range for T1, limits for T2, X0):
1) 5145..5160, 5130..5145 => 263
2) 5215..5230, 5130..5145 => 273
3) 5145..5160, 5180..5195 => 256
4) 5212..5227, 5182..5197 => 245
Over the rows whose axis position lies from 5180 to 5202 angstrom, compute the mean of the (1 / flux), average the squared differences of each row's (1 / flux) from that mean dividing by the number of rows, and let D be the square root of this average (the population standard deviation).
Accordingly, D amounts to 0.014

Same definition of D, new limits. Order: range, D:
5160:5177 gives 0.020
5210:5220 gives 0.006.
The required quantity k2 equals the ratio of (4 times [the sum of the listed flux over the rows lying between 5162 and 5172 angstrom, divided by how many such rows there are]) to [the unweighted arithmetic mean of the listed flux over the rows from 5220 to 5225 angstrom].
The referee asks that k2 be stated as 3.19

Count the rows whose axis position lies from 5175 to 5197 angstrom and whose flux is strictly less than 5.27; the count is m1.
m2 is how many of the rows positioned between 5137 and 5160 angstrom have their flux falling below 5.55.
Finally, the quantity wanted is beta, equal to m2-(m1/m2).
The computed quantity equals 6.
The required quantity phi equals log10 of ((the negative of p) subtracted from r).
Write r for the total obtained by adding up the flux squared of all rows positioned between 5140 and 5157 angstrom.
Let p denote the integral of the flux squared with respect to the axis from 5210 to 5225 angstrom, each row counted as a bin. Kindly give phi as 2.82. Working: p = 458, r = 204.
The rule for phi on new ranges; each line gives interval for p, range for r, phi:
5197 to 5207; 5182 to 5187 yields 2.52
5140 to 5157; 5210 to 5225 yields 2.83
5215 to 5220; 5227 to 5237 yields 2.46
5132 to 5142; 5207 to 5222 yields 2.67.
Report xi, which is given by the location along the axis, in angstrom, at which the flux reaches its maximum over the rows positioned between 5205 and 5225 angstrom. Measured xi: 5213.5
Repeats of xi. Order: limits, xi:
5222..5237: 5236.0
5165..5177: 5176.0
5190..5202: 5196.0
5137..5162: 5156.0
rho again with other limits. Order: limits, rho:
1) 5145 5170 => 5156.0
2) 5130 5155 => 5133.5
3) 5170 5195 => 5191.0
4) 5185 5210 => 5196.0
